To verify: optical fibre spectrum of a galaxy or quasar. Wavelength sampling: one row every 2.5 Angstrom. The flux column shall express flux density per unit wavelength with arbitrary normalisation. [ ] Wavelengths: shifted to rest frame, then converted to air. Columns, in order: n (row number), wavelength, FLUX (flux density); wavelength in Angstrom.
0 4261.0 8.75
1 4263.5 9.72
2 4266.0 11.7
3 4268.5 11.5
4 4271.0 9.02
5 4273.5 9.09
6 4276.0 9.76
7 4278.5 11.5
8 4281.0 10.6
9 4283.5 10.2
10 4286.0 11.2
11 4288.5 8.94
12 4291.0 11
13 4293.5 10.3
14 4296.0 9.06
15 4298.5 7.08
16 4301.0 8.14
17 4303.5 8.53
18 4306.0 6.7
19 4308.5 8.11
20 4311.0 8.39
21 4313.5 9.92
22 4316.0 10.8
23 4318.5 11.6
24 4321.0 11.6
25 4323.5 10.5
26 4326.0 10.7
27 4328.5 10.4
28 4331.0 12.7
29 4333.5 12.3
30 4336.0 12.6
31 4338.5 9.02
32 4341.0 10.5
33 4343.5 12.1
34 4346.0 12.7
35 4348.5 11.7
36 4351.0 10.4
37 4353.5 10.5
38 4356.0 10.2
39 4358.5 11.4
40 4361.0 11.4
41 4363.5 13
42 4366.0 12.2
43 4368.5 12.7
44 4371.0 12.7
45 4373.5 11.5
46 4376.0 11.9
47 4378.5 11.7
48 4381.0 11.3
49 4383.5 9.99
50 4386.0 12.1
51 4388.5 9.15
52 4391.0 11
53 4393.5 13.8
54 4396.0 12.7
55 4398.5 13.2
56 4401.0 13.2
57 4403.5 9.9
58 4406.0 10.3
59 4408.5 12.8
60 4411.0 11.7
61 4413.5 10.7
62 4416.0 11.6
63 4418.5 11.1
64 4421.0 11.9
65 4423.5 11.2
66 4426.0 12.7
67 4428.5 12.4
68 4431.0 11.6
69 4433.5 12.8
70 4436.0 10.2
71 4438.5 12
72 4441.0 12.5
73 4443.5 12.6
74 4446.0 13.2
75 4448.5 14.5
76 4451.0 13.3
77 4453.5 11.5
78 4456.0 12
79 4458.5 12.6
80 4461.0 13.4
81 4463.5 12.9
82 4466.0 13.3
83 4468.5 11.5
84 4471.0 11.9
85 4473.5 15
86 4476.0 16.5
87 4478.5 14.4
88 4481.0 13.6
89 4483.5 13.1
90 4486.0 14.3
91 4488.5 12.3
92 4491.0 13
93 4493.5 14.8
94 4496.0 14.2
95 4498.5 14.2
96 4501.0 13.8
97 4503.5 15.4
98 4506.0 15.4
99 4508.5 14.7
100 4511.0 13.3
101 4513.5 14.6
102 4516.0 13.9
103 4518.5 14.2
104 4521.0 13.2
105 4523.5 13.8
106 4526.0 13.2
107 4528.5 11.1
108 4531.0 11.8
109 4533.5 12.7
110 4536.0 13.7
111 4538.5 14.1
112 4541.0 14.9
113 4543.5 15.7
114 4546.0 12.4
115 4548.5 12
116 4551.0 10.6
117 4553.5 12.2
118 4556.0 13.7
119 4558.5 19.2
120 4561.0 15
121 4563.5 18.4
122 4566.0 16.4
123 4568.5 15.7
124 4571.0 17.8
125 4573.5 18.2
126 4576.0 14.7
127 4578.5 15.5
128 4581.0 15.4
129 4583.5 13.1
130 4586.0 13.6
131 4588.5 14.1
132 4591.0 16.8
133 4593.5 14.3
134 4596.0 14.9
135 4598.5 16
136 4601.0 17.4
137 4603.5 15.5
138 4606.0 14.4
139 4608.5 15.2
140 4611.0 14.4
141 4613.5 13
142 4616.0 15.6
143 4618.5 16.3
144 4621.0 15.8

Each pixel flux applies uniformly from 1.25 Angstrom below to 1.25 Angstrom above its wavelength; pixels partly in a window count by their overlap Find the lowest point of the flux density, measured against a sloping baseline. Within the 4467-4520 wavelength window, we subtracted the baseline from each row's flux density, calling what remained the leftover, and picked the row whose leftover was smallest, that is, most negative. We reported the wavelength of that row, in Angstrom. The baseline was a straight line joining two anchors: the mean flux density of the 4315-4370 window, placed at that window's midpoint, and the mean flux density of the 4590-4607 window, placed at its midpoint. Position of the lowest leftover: 4468.5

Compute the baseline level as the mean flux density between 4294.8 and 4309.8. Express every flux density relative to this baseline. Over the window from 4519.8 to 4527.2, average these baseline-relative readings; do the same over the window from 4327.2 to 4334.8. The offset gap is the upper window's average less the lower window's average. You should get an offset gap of 1.6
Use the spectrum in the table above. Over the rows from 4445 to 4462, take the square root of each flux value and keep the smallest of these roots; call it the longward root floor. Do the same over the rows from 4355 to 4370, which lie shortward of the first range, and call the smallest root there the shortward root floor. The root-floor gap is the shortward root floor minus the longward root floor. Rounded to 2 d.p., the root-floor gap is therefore -0.20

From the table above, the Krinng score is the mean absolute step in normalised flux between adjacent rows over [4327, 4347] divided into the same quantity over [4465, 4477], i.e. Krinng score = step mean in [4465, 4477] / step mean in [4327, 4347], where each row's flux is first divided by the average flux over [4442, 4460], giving 1.16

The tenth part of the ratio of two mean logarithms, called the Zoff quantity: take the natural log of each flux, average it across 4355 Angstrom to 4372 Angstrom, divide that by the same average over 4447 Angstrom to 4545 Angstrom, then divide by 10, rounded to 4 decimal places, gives 0.0950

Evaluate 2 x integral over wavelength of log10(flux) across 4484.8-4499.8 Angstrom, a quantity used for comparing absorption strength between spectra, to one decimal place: 34.2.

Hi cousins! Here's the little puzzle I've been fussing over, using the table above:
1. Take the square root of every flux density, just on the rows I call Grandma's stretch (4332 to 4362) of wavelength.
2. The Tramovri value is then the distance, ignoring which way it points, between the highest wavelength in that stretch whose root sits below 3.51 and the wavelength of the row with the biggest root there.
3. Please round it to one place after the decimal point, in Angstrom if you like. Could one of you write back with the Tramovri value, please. 15.0 Angstrom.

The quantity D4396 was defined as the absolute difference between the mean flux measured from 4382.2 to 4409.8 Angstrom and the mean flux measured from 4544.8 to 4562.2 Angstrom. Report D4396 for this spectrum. 1.9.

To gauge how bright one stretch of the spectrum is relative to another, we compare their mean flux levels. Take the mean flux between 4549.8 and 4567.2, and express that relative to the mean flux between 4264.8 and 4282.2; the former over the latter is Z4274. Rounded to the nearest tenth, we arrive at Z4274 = 1.4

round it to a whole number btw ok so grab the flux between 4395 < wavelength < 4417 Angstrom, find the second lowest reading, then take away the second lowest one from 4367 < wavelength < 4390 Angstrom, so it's 0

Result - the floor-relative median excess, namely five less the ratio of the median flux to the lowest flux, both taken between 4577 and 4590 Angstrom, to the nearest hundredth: 3.92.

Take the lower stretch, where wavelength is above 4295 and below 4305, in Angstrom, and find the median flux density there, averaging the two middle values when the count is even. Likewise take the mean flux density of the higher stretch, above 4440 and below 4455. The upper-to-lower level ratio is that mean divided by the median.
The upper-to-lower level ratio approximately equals 1.55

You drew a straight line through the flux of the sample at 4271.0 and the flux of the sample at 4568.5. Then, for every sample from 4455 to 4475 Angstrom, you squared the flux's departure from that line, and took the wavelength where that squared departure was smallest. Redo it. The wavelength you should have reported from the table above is 4466.0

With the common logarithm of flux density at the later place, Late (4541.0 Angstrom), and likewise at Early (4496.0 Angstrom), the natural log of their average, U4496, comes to 0.15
